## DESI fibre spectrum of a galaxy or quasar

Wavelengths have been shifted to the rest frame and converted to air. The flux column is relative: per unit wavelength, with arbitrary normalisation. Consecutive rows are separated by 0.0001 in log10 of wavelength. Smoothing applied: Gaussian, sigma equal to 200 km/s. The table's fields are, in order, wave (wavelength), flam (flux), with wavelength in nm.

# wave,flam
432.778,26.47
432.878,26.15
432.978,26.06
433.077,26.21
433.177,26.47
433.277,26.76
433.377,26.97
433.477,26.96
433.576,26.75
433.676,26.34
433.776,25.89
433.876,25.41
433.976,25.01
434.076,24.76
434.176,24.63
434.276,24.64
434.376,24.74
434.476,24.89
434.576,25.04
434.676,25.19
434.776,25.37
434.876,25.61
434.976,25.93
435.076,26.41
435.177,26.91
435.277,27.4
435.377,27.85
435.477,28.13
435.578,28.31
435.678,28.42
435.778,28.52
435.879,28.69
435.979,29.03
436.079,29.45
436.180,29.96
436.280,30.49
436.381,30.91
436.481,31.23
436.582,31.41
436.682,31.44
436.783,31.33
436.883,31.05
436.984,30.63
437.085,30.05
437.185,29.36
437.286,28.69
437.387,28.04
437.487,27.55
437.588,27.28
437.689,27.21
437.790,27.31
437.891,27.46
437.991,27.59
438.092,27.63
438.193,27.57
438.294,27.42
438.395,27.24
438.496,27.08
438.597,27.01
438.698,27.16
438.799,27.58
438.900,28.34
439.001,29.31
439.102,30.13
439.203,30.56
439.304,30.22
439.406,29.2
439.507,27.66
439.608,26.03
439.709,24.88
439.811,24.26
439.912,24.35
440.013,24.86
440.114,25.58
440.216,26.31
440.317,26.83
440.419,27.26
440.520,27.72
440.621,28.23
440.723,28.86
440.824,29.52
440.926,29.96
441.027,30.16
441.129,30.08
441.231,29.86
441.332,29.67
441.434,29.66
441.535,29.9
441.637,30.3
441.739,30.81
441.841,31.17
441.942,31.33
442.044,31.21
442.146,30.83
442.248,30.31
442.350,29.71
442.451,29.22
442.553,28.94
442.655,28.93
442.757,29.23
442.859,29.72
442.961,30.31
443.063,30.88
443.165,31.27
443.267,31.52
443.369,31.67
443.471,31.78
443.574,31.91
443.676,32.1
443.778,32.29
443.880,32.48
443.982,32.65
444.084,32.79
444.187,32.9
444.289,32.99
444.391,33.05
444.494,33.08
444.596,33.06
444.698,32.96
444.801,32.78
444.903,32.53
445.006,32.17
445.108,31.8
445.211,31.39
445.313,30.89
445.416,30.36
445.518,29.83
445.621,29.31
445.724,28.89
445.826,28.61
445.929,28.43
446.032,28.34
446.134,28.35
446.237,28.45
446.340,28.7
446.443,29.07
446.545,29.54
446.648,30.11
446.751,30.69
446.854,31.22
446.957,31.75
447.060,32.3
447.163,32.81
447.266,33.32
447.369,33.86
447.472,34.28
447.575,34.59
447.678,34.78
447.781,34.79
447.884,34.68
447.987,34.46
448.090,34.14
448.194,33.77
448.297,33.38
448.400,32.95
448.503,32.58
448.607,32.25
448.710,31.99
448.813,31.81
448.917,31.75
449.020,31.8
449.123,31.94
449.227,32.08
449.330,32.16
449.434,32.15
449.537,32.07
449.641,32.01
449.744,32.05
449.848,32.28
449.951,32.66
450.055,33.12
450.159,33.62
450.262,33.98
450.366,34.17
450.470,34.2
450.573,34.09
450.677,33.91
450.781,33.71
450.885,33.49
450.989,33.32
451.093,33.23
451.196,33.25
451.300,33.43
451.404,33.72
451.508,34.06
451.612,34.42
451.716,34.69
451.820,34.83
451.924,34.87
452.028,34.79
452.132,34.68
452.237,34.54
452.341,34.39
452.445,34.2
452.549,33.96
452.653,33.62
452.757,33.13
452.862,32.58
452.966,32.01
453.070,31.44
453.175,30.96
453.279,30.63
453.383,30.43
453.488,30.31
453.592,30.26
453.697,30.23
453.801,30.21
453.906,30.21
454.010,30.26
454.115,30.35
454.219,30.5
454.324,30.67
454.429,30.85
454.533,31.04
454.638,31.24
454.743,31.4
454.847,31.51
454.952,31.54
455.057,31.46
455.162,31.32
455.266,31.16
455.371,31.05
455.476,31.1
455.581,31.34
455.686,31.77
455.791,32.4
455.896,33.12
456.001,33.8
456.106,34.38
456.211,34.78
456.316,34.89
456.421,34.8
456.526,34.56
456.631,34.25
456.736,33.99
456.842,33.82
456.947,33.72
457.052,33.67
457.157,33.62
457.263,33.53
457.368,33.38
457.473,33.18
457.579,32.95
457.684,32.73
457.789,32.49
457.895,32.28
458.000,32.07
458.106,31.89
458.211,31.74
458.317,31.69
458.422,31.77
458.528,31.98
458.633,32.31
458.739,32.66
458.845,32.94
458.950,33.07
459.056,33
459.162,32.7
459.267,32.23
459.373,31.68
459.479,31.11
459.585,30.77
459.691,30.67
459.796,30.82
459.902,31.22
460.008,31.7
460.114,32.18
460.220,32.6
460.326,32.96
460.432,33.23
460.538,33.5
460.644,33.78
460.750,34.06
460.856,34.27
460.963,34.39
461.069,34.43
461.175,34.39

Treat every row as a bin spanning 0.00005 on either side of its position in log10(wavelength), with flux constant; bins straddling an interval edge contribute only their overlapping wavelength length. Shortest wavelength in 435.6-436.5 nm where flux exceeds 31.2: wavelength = 436.481 nm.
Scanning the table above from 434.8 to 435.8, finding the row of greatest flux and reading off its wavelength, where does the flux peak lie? 435.778 nm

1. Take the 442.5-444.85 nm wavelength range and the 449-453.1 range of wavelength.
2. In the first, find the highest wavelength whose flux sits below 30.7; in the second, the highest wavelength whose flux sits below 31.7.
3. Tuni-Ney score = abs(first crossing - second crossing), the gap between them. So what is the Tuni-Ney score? 10.11 nm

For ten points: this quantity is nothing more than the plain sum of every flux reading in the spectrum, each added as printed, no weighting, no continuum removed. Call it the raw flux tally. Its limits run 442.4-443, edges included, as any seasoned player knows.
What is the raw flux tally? 176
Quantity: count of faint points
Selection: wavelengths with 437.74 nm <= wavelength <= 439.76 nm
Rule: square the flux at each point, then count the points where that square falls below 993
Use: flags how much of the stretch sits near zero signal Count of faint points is 20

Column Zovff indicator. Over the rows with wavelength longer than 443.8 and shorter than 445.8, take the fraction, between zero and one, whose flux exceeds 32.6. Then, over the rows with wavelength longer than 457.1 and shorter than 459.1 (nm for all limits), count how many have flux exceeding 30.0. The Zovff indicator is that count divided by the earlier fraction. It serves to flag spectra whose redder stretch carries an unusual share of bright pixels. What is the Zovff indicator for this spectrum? 40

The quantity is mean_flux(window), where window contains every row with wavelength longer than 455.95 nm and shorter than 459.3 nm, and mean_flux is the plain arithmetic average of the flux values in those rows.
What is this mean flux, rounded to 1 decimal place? 33.2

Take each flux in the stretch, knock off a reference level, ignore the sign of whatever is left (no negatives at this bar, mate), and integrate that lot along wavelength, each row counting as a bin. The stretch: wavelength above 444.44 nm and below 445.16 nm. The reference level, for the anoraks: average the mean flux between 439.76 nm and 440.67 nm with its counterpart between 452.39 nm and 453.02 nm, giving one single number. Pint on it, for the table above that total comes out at 2.1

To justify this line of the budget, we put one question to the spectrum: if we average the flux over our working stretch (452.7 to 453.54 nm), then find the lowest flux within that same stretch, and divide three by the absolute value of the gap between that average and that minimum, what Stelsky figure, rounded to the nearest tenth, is 2.7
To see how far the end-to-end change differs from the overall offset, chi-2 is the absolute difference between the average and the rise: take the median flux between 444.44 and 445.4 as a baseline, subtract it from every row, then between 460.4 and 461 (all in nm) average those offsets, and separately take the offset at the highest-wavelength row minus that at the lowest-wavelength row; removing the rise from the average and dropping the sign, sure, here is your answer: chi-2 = 0.2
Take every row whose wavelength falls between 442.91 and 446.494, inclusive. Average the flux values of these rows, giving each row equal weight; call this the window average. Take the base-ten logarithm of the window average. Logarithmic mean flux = 1.49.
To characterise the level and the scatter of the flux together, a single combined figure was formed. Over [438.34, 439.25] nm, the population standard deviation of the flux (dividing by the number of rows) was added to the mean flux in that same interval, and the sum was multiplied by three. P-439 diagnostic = 88.7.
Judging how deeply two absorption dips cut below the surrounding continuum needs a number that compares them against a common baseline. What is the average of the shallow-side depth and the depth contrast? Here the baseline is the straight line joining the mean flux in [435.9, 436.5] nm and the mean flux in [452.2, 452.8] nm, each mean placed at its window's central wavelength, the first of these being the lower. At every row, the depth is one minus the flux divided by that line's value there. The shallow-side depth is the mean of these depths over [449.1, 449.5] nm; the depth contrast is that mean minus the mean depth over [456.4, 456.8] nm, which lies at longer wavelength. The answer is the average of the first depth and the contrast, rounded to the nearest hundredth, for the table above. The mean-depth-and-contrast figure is 0.03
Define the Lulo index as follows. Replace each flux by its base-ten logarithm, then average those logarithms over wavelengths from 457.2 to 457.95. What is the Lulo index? 1.52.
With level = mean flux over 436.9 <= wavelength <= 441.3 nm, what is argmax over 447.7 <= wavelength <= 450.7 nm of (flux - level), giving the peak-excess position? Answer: 447.781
